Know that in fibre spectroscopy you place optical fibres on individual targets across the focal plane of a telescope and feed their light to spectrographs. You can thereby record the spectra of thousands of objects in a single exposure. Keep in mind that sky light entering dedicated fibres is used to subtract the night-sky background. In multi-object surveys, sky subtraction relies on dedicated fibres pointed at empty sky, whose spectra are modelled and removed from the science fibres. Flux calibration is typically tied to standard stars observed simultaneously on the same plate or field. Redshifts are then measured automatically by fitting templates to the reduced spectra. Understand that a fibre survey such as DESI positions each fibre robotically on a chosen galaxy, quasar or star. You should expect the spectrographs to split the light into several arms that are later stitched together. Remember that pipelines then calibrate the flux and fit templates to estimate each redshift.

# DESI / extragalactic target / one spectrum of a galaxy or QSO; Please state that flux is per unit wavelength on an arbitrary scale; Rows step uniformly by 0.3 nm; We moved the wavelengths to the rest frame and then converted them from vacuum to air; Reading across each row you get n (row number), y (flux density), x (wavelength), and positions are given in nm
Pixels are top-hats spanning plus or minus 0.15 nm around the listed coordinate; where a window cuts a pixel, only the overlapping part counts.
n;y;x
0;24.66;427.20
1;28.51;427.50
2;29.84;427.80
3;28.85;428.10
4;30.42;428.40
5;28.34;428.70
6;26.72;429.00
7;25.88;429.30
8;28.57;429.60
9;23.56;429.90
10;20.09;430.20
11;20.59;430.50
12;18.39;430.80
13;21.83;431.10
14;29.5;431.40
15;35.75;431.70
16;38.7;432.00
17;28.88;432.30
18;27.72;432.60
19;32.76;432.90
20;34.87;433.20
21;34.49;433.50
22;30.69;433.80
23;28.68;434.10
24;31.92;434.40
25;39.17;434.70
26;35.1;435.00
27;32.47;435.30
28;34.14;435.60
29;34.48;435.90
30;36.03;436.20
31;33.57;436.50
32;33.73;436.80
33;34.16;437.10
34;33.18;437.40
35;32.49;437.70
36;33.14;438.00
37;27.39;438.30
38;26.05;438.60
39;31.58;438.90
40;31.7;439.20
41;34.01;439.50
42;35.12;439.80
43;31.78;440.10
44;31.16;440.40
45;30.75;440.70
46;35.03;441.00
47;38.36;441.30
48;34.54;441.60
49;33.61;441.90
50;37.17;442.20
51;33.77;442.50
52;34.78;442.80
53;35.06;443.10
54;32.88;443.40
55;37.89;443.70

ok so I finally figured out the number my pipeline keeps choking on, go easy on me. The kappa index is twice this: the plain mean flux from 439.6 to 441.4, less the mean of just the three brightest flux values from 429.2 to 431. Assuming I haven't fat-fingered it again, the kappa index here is 15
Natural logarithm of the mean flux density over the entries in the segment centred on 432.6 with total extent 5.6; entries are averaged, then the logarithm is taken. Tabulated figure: 3.39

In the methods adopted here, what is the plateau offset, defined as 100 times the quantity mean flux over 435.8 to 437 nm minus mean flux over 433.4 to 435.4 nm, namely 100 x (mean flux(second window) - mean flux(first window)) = 124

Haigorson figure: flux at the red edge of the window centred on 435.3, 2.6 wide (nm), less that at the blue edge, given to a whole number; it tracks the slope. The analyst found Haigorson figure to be 5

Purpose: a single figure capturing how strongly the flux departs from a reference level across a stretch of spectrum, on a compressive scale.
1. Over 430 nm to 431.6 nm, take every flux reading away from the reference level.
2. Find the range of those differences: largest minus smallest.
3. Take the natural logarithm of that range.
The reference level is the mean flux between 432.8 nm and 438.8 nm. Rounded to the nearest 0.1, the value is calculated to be 2.4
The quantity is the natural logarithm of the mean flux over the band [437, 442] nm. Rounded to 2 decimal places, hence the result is 3.48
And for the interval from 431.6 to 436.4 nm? 3.51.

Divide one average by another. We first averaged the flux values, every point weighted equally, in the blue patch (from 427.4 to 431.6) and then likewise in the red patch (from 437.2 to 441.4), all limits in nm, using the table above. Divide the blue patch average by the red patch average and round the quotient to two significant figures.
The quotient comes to 0.80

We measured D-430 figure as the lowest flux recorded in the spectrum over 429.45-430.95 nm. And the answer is 18.39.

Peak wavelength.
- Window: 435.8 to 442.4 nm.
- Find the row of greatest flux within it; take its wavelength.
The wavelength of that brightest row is 441.30 nm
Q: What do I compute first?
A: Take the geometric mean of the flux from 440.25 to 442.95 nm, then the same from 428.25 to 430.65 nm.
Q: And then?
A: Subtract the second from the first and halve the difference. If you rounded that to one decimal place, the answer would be 4.5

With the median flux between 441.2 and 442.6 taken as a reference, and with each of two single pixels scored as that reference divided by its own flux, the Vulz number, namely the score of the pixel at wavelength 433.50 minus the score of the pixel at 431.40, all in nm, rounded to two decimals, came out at -0.17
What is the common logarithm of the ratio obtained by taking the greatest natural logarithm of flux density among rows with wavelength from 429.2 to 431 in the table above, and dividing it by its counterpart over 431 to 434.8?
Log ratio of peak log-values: -0.039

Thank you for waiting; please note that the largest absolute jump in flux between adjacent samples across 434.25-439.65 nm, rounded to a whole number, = 7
